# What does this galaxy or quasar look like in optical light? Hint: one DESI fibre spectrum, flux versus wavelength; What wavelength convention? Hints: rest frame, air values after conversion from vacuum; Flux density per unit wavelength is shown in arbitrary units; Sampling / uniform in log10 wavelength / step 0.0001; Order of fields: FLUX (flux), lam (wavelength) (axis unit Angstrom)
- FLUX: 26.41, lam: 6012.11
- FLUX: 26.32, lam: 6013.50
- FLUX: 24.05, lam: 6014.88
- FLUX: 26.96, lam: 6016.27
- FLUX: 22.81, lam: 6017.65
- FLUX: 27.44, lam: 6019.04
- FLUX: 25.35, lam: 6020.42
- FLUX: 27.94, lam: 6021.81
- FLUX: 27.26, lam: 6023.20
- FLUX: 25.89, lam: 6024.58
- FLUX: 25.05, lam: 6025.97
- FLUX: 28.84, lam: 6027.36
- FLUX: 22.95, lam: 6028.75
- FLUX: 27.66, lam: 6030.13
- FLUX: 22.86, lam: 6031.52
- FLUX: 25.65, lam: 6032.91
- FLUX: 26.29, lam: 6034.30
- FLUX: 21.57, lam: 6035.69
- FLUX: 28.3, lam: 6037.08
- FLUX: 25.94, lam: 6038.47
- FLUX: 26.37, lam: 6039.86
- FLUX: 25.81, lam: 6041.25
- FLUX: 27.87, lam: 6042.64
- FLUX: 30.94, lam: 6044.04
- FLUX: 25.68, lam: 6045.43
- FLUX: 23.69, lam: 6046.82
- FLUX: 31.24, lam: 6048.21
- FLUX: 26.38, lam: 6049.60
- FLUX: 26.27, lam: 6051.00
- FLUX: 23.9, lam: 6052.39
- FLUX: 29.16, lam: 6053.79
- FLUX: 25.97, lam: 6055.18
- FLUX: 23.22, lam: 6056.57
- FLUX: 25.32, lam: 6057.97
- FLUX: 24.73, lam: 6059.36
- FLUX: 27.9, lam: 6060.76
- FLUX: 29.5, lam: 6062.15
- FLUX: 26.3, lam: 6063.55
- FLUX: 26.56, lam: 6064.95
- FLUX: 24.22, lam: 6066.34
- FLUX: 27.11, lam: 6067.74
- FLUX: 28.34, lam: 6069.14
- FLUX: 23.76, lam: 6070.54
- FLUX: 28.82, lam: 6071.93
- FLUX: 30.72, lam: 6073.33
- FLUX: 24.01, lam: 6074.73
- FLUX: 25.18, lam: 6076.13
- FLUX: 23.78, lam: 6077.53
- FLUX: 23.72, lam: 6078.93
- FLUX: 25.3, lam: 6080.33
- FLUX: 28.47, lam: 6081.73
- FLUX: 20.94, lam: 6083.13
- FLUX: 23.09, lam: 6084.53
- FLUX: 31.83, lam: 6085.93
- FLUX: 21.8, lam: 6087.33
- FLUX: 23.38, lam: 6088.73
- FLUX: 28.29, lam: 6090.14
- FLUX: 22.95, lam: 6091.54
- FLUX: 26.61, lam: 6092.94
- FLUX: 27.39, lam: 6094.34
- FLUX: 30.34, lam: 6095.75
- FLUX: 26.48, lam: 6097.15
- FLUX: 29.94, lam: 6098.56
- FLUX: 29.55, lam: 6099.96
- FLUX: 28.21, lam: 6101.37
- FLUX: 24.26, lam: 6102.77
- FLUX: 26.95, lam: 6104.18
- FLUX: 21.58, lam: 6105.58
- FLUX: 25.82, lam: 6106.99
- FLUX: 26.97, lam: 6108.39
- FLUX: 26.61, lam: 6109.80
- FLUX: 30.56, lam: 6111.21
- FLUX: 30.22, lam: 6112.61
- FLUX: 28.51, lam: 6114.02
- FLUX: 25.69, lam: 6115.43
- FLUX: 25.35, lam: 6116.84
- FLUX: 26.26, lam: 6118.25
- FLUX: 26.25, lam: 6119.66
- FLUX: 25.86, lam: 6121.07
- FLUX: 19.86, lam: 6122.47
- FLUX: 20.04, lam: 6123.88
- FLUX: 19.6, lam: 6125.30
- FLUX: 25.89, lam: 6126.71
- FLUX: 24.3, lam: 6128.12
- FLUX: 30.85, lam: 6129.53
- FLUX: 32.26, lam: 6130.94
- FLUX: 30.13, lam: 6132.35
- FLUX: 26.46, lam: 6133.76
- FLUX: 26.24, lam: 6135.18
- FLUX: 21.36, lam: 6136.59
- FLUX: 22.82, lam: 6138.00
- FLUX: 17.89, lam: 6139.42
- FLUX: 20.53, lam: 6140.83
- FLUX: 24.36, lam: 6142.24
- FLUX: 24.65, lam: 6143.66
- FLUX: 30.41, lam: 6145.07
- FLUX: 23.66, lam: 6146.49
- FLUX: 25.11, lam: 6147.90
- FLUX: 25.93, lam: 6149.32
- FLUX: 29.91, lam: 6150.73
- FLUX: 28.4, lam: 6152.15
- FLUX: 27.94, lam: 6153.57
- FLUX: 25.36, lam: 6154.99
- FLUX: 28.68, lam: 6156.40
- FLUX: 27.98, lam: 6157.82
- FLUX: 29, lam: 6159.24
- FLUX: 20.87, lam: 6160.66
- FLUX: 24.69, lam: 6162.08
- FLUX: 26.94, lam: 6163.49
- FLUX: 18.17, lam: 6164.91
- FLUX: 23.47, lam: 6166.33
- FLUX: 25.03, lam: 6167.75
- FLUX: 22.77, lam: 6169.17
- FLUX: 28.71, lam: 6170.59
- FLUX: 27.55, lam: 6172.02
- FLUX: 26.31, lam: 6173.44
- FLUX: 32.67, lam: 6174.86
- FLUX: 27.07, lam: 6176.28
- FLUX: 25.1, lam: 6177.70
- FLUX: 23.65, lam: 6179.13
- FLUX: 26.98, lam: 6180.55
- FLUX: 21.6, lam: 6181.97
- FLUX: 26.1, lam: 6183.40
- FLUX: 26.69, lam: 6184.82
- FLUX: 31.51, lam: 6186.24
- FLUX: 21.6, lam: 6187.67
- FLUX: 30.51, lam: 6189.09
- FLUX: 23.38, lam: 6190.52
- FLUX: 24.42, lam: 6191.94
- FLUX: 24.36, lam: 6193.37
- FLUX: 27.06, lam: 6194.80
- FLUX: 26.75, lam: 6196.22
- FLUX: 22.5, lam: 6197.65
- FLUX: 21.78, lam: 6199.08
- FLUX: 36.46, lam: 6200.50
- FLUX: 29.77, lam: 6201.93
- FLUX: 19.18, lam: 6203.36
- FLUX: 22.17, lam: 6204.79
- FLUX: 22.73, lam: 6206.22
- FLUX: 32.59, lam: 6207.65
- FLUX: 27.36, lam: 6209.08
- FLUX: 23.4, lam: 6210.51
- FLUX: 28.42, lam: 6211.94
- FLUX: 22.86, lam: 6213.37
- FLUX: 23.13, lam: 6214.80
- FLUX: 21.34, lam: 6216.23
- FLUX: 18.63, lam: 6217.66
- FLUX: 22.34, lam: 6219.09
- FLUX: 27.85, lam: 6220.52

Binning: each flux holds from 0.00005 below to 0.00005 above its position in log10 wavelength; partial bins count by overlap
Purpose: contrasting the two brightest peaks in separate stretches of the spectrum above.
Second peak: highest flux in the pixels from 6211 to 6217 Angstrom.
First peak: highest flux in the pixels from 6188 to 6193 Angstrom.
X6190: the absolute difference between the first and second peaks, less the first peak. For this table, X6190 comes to -28.4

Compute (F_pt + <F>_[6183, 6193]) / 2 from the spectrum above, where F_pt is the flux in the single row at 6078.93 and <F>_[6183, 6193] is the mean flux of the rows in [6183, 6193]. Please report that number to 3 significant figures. 25.0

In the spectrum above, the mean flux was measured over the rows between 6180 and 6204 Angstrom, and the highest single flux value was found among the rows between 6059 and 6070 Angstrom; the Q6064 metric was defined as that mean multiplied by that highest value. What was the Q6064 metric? 765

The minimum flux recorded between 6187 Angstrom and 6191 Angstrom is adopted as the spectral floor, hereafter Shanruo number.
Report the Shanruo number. 21.6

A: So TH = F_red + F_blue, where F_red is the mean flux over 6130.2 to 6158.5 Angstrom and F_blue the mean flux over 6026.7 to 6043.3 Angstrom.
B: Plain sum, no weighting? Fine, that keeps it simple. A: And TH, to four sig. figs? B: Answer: 51.85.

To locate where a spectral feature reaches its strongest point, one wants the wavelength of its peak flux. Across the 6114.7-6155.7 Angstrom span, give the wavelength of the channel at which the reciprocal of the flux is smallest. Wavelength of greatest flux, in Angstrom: 6130.94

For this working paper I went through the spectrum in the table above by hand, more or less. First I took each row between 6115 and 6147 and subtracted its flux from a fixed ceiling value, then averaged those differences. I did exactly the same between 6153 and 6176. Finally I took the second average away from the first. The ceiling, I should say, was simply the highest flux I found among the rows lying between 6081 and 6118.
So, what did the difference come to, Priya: 1.2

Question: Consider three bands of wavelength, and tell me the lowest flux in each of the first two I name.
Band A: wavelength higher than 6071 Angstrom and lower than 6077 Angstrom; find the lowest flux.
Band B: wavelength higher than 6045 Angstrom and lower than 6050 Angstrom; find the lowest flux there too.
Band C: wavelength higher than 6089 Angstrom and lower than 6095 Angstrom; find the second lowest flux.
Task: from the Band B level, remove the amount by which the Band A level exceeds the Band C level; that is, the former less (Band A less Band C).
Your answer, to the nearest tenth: 26.3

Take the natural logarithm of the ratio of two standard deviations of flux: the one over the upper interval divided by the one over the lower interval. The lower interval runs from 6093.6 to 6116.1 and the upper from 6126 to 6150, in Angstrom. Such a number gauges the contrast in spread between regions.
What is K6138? 0.45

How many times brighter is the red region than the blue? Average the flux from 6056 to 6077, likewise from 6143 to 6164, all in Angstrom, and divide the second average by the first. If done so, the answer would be 1.010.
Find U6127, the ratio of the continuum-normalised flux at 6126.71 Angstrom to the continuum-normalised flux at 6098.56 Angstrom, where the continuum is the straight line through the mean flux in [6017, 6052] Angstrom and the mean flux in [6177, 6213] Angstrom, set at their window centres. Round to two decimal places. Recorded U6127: 0.87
